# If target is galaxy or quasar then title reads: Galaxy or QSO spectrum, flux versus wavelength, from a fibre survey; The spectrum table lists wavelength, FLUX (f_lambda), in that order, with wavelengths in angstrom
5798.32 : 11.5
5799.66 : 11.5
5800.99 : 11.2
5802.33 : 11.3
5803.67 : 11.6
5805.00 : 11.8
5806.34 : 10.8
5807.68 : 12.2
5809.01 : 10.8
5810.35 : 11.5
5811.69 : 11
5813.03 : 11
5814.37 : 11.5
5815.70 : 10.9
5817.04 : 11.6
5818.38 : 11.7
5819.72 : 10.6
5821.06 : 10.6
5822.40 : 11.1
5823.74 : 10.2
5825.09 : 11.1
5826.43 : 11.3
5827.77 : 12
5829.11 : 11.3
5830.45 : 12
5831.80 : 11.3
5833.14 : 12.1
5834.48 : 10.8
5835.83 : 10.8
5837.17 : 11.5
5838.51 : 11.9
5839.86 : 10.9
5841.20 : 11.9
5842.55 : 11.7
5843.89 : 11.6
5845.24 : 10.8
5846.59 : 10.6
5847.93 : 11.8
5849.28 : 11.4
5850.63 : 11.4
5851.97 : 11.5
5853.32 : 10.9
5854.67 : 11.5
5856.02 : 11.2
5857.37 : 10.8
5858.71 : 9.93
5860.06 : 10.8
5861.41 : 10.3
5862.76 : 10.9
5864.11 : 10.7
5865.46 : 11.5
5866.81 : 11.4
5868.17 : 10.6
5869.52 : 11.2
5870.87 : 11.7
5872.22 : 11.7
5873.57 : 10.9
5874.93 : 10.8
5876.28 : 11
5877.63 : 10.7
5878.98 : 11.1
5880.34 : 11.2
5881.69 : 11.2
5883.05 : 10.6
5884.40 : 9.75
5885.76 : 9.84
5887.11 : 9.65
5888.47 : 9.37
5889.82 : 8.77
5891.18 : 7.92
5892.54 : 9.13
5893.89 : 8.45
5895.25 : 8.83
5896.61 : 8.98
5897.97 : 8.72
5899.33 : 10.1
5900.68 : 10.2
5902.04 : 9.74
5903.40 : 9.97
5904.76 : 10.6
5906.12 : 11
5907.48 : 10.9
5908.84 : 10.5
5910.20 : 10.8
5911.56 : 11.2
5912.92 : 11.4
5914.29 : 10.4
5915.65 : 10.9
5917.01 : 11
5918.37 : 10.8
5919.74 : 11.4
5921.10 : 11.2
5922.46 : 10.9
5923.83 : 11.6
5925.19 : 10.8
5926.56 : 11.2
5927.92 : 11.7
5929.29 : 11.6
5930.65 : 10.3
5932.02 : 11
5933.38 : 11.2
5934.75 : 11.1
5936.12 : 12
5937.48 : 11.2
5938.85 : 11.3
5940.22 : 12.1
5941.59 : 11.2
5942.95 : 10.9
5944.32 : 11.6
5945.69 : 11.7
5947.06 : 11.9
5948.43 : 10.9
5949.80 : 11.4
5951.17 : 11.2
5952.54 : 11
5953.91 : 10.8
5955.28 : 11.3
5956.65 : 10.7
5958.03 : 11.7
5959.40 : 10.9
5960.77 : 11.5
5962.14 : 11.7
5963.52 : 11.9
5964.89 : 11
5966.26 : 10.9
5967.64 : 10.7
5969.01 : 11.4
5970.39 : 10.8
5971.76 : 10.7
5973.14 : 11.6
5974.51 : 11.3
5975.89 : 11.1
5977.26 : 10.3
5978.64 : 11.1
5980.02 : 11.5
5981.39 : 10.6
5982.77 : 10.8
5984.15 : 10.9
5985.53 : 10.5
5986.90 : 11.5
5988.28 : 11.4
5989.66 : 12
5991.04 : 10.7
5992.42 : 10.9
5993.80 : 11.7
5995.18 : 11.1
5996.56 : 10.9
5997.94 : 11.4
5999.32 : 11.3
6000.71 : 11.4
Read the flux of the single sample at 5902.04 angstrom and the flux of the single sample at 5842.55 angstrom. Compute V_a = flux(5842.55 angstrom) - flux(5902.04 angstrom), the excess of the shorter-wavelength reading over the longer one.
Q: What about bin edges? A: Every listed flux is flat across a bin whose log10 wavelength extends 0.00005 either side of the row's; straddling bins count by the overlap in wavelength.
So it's 2.0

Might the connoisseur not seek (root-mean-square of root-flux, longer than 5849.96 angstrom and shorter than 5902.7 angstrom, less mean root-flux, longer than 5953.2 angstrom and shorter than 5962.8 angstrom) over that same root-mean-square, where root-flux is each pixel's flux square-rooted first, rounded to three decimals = -0.040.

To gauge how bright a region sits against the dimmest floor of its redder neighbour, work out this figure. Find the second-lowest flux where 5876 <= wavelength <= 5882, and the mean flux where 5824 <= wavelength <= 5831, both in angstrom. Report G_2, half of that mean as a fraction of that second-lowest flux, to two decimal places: 0.52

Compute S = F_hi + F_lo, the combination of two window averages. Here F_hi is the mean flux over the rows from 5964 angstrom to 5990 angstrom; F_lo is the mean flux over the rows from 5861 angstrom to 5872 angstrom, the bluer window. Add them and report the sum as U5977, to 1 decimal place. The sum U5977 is 22.1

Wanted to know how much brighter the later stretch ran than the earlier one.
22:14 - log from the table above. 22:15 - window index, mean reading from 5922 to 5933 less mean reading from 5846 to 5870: 0.1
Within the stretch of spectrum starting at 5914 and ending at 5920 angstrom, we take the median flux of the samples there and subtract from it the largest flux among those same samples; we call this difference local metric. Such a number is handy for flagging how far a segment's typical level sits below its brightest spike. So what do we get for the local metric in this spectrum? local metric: -0.5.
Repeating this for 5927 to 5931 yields -0.1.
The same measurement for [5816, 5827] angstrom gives -0.6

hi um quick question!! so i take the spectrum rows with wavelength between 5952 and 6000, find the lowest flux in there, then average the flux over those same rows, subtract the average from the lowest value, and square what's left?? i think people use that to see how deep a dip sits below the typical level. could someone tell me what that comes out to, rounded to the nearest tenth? 0.7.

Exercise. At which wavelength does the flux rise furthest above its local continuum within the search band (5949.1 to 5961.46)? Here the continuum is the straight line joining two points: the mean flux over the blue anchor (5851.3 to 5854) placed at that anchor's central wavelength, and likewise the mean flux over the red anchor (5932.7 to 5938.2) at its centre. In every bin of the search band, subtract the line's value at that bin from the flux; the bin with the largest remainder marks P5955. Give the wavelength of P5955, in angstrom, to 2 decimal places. 5958.03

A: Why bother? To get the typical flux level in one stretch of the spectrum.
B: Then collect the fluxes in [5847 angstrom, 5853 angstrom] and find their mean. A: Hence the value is 11.5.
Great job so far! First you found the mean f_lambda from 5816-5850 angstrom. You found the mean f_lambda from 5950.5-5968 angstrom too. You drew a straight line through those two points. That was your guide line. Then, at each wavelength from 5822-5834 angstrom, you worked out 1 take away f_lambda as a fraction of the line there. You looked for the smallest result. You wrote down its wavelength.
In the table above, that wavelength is 5833.14 angstrom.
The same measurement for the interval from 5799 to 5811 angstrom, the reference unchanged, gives 5807.68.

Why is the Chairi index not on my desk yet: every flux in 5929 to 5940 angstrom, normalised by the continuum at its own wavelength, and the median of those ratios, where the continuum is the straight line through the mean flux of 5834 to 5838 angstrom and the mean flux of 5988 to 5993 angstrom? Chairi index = 1.00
